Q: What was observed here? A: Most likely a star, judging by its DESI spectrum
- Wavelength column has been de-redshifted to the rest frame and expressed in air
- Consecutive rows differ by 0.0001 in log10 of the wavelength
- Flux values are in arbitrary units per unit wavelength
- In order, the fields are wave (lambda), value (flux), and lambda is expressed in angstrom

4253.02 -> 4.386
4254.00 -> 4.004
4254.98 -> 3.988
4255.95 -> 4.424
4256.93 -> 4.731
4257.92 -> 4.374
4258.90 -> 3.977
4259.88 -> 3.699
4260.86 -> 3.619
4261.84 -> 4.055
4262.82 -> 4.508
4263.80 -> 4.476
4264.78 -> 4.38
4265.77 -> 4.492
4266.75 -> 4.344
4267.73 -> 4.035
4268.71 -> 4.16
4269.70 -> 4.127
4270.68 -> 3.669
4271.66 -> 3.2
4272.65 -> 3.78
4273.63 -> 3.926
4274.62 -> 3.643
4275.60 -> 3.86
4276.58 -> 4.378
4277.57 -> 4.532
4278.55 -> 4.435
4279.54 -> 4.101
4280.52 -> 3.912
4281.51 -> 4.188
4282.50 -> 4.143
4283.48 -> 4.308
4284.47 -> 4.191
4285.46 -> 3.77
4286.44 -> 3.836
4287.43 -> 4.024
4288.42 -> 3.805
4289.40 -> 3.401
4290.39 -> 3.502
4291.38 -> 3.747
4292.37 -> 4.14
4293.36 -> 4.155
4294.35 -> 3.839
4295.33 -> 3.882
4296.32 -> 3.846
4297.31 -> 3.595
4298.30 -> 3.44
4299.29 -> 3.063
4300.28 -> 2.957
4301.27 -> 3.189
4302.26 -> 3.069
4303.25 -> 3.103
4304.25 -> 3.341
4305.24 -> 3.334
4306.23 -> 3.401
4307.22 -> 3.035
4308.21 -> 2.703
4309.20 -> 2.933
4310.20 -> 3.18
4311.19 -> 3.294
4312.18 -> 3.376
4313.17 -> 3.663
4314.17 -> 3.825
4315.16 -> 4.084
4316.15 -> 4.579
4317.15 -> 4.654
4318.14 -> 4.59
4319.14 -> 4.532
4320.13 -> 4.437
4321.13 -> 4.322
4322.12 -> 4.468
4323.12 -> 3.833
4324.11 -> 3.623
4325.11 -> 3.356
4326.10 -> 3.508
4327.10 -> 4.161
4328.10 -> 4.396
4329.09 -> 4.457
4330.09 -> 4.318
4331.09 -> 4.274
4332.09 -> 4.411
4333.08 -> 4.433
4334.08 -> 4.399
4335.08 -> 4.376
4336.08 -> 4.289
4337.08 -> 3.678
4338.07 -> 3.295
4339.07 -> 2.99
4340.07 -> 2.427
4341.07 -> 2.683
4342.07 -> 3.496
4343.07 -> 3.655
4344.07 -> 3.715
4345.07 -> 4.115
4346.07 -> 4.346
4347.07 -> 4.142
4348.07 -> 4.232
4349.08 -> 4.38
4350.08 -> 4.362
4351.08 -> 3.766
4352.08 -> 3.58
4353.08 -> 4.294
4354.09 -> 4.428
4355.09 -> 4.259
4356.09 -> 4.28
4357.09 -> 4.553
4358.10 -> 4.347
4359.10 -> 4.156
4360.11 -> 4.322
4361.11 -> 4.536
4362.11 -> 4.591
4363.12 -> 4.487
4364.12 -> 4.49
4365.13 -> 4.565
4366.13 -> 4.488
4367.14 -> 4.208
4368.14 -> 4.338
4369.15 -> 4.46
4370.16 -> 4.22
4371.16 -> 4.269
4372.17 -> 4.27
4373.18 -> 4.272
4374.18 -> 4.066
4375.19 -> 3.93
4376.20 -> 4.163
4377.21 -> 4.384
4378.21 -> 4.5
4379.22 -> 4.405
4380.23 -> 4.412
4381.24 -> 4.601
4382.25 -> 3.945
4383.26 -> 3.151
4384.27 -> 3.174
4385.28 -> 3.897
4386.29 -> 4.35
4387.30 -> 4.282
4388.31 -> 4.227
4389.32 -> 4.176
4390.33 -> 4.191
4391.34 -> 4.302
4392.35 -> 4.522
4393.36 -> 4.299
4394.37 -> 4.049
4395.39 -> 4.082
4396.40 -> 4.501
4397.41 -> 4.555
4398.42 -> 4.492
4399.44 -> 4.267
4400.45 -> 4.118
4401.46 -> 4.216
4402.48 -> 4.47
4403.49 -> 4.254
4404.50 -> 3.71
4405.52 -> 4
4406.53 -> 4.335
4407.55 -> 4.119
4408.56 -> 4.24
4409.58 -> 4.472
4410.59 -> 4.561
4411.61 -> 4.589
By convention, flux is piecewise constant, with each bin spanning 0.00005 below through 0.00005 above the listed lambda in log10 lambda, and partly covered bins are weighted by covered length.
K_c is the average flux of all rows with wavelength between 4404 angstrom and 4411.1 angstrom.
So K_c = 4.2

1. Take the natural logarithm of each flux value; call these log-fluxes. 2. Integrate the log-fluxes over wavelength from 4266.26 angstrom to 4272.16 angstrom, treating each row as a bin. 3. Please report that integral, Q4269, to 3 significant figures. 8.03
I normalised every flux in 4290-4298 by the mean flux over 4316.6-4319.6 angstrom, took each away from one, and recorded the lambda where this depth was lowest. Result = 4293.36 angstrom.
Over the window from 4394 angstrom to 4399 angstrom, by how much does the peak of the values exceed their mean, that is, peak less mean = 0.22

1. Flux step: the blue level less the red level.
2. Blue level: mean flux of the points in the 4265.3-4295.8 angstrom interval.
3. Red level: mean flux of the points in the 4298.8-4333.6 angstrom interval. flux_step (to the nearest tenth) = 0.2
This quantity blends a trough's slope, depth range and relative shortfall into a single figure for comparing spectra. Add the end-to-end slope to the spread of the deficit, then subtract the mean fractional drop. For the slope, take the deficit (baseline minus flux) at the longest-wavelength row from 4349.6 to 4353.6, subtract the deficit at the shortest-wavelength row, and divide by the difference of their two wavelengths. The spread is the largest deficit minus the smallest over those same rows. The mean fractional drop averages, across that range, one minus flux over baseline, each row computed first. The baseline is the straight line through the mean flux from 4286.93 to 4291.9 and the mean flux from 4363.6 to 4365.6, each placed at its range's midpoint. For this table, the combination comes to 0.75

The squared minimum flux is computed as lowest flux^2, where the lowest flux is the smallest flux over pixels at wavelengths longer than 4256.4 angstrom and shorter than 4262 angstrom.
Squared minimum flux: 13.1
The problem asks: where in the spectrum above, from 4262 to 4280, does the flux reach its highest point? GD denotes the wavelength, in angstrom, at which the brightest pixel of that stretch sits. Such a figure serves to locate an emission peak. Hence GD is 4277.57 angstrom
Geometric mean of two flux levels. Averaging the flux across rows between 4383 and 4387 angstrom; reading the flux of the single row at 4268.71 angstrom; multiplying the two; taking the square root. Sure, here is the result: 3.9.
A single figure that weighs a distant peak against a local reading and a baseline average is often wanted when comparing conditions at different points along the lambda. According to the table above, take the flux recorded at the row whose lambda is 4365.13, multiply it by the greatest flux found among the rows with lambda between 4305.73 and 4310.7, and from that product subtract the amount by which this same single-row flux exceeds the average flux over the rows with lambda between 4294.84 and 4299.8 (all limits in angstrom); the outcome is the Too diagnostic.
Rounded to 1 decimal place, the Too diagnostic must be 14.5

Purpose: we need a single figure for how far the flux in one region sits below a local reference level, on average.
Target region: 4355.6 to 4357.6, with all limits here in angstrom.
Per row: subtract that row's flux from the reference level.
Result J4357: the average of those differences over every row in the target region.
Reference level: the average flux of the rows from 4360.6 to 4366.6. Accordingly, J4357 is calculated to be 0.1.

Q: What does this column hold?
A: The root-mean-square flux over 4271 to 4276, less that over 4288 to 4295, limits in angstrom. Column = -0.12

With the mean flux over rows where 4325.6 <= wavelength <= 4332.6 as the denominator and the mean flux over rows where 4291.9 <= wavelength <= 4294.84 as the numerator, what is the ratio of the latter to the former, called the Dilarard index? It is 0.96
